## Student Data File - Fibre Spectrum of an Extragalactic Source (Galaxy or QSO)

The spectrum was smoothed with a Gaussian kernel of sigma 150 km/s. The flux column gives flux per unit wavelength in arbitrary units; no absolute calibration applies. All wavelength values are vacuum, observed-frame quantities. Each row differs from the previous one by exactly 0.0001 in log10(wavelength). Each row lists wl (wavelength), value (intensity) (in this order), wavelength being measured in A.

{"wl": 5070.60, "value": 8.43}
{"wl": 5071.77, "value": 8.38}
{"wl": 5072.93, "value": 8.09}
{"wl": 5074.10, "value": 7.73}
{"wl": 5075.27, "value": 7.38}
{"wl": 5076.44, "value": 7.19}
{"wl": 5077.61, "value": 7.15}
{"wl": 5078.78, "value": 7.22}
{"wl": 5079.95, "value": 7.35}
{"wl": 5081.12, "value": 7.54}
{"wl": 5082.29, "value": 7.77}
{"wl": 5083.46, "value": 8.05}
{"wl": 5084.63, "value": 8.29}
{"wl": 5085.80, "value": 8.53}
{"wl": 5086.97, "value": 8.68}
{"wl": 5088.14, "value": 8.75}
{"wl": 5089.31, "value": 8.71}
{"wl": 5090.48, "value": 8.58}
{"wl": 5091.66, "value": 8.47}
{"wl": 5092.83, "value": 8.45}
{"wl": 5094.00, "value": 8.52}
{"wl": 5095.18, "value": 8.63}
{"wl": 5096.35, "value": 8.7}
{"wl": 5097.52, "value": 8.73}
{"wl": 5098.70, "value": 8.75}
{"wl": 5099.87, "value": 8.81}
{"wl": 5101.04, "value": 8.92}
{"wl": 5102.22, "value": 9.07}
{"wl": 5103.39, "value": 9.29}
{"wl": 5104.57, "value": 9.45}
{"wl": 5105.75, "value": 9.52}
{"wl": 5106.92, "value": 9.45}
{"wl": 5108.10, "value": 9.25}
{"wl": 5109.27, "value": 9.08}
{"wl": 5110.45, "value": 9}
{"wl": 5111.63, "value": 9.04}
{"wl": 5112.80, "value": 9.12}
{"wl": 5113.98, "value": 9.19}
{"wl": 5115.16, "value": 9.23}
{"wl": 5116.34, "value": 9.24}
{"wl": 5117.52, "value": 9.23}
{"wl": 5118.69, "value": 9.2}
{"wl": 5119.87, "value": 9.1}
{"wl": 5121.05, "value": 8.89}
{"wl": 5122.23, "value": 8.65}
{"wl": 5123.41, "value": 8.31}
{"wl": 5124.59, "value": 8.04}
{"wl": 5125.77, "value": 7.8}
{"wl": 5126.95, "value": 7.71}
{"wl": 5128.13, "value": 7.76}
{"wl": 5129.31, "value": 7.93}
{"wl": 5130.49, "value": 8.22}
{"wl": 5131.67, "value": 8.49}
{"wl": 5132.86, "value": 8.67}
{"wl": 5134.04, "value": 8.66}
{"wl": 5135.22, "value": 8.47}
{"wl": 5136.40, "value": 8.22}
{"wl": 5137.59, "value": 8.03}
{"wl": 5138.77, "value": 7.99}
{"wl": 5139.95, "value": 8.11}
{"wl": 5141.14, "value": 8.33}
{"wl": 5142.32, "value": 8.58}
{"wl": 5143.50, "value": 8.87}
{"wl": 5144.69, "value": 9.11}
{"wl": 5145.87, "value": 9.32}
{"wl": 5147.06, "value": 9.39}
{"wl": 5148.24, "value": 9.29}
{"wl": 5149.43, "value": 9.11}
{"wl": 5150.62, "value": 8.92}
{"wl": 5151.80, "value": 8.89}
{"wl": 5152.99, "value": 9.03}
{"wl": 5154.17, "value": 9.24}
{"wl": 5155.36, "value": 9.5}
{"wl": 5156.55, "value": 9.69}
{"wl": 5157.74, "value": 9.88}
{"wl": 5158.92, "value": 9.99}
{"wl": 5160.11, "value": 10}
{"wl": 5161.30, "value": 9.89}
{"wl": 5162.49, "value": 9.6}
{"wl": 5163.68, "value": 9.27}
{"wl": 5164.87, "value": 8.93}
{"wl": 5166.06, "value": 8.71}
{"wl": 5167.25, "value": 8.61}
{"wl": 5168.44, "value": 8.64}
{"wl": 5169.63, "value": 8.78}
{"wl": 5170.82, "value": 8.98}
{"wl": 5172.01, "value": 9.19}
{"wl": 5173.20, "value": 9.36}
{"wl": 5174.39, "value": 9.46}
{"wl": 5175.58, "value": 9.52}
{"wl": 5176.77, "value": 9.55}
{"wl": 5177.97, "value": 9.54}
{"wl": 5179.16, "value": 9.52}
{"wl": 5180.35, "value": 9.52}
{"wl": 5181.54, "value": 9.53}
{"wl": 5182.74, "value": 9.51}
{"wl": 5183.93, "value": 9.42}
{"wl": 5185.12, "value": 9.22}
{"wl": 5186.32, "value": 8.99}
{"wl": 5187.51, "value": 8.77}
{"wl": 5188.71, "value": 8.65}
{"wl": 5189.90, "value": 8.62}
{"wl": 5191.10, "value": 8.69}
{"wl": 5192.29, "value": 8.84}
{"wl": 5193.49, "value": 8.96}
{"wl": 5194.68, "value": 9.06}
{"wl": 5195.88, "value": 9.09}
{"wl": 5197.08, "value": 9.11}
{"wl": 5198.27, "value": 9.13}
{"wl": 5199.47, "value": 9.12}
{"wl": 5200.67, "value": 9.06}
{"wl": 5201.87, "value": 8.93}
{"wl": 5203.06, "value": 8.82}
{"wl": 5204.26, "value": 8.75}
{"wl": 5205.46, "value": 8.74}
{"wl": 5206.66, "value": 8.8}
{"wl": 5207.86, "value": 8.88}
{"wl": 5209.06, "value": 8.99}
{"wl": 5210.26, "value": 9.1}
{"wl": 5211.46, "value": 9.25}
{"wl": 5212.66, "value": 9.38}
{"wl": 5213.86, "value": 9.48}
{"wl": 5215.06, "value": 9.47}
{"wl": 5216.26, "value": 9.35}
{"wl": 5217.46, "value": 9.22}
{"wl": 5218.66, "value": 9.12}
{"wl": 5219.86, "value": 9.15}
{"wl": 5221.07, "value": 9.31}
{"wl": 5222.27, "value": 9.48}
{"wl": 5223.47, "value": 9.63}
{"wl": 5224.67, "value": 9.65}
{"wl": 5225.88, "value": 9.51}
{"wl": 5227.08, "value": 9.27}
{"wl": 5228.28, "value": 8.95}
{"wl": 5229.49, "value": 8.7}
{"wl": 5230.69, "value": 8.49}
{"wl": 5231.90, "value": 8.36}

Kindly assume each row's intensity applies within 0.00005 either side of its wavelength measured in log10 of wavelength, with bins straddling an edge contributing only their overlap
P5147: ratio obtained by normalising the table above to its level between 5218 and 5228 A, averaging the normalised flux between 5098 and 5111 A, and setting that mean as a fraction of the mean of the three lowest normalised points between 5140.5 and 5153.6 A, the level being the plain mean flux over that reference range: 1.06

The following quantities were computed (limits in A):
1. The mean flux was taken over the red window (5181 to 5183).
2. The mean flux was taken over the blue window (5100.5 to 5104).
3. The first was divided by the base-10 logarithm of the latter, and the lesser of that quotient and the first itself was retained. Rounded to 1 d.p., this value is 9.5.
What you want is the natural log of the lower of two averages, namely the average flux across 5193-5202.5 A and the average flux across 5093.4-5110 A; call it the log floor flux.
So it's 2.20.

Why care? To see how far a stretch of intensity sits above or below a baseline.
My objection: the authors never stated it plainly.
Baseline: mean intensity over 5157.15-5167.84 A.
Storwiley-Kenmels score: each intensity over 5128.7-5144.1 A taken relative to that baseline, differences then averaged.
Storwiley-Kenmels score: -1.1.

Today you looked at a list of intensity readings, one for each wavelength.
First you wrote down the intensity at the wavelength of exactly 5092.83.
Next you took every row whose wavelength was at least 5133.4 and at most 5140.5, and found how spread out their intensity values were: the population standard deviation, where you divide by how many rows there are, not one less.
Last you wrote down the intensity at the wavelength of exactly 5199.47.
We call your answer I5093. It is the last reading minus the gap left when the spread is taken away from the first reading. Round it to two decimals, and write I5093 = 0.91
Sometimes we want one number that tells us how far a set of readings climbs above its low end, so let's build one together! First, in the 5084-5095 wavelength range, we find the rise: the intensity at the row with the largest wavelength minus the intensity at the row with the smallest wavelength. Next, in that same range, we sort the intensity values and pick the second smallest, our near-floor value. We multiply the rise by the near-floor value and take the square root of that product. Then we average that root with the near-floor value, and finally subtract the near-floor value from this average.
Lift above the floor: -3.5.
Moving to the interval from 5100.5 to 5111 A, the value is -4.1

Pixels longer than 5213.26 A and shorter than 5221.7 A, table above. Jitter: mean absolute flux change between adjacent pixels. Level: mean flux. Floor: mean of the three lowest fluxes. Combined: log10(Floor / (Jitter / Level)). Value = 2.97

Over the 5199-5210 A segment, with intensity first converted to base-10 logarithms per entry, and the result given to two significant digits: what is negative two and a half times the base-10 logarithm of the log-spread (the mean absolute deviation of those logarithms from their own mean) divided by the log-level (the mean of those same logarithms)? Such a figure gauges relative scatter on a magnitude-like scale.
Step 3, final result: 5.6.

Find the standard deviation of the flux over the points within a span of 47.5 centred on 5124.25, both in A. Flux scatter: 0.54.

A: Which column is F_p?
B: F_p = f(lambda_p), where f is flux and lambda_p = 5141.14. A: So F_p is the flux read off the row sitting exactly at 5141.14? 8.33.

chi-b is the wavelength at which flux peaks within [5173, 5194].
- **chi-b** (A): 5176.77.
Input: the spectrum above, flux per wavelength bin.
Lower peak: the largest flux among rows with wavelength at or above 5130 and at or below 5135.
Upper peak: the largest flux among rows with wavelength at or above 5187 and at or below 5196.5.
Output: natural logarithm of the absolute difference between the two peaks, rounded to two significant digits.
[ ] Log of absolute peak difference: -0.87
